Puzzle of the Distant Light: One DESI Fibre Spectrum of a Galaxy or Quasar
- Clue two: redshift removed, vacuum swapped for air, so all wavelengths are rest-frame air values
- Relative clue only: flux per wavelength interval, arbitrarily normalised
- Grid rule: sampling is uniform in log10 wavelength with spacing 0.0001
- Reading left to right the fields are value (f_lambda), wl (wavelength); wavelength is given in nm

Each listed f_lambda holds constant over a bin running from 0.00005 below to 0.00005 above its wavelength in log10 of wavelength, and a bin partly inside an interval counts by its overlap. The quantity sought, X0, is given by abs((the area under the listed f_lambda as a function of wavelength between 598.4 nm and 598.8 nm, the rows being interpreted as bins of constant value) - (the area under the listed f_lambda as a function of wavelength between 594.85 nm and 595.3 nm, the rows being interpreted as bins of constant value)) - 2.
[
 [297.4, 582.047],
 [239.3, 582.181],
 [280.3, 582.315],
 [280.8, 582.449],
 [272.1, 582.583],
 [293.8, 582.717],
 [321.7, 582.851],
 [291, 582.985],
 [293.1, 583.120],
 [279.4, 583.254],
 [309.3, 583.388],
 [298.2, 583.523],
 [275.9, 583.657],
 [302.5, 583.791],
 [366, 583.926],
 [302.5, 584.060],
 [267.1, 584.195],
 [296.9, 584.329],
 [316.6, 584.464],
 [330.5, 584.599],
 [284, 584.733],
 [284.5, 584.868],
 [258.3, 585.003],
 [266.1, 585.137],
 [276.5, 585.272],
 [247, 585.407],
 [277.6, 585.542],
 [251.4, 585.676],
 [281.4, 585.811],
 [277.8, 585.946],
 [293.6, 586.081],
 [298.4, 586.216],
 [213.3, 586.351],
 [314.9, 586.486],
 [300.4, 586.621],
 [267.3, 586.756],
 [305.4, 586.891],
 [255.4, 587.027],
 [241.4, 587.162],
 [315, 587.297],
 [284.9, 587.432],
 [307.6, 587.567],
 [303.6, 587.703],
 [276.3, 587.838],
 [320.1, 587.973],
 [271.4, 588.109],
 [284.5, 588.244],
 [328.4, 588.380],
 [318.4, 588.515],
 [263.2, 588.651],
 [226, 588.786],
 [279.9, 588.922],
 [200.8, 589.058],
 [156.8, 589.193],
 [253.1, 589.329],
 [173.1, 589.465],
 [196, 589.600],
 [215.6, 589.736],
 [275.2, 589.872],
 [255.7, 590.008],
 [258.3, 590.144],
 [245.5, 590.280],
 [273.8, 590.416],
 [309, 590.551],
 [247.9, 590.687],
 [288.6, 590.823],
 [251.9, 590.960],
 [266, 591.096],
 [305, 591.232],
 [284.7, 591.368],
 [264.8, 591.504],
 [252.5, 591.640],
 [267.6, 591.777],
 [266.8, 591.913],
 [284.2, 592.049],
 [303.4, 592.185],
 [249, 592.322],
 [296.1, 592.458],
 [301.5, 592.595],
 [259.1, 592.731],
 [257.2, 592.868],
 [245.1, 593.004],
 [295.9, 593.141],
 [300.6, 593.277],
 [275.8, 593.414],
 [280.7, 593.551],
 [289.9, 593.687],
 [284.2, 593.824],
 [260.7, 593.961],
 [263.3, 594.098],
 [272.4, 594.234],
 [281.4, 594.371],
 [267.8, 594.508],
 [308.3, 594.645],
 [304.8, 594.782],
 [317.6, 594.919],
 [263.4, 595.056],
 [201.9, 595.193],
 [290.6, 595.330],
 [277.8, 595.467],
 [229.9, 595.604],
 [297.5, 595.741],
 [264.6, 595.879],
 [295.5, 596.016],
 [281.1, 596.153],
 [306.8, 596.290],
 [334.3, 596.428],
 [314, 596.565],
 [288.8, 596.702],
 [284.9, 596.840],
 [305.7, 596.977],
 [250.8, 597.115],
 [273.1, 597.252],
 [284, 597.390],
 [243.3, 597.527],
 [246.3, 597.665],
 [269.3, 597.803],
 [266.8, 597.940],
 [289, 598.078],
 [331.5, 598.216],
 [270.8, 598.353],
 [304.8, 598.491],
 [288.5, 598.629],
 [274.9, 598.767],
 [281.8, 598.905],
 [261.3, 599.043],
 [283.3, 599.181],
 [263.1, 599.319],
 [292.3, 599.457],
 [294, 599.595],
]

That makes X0 1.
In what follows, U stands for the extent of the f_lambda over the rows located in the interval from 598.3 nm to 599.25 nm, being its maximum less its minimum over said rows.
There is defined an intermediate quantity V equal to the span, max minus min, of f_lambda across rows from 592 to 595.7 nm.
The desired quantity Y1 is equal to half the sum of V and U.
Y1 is 80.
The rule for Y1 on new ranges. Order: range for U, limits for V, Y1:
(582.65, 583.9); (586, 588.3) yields 76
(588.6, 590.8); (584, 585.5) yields 118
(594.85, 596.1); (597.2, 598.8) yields 102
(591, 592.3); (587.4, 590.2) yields 112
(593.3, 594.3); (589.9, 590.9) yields 46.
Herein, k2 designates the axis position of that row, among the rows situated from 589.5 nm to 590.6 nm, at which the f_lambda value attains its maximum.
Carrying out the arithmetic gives 590.551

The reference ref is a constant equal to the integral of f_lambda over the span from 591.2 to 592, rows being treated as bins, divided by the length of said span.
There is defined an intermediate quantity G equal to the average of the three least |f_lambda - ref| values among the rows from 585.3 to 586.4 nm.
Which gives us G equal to 6.4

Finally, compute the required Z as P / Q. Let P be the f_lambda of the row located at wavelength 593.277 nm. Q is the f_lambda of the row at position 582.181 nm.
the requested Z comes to 1.26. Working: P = 300.6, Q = 239.3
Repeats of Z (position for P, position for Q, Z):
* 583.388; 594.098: 1.17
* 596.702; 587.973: 0.90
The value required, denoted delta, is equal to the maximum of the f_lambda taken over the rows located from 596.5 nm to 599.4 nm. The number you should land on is 331.5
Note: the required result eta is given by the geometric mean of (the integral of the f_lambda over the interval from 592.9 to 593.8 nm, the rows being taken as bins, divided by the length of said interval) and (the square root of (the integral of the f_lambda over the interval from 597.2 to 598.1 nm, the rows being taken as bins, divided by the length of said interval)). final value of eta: 67.7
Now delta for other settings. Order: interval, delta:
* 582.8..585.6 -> 366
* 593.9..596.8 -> 334.3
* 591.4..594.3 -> 303.4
